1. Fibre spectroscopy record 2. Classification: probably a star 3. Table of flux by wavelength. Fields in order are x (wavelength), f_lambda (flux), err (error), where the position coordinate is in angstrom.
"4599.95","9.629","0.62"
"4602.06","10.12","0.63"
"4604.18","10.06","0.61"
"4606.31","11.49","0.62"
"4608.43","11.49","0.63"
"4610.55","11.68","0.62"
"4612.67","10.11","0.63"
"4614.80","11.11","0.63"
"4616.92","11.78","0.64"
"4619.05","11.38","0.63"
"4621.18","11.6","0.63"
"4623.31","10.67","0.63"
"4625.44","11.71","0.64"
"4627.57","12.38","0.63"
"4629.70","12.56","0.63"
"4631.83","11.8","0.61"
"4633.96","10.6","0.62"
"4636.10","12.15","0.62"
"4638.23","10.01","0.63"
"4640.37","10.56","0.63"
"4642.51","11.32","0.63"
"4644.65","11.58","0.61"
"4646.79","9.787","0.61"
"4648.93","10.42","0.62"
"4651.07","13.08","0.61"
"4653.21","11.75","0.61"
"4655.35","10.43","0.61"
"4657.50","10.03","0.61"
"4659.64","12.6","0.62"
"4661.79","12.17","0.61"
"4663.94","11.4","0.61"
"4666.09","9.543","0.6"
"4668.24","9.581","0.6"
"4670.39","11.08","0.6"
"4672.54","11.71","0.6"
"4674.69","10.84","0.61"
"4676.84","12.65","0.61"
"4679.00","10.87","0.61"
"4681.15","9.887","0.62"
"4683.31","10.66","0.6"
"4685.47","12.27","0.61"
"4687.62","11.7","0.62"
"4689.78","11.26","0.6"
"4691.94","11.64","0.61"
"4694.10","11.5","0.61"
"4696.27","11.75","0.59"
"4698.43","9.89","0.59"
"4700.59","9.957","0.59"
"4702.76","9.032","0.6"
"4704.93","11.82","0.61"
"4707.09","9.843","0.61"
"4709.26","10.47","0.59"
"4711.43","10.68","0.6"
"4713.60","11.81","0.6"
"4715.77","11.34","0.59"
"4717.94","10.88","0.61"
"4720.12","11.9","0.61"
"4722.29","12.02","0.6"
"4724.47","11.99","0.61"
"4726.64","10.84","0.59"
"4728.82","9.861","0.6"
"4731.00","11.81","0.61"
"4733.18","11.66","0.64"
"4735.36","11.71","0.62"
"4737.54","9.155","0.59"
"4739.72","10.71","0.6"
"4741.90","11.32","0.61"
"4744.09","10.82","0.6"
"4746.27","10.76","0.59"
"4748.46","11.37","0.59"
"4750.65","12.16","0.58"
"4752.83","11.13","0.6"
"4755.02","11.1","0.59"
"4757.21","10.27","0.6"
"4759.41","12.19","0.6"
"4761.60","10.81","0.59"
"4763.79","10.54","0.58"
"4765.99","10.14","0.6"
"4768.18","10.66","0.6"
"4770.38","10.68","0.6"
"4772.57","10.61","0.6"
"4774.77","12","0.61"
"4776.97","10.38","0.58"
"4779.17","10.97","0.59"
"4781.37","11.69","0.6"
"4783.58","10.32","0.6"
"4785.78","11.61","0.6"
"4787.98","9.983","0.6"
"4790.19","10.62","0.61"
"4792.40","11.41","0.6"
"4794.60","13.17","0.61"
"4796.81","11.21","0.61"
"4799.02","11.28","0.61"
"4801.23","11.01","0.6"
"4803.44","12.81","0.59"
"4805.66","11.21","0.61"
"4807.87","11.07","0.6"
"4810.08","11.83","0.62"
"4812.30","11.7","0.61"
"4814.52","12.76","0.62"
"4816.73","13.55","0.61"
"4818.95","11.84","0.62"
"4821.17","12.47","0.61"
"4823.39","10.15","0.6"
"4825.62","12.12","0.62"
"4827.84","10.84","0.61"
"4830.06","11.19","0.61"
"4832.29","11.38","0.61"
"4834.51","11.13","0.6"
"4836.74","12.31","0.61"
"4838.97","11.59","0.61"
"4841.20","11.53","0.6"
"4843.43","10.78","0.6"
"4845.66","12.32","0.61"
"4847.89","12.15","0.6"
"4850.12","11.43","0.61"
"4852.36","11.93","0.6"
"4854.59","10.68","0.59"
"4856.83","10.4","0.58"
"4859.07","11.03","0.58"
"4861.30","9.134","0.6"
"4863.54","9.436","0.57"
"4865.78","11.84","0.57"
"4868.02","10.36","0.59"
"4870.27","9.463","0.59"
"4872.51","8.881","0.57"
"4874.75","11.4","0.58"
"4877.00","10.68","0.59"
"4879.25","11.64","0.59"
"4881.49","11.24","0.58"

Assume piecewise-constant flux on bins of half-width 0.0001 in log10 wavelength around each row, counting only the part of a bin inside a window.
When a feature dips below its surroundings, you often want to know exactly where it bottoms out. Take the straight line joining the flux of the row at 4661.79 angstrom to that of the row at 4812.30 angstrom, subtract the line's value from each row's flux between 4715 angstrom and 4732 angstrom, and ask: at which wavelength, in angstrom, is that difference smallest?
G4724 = 4728.82 angstrom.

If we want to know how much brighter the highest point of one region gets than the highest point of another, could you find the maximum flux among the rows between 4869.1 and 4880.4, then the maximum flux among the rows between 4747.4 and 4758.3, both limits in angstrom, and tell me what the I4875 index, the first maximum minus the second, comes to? -0.52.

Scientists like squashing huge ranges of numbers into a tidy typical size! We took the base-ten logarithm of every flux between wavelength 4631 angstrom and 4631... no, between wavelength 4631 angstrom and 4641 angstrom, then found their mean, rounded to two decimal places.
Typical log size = 1.04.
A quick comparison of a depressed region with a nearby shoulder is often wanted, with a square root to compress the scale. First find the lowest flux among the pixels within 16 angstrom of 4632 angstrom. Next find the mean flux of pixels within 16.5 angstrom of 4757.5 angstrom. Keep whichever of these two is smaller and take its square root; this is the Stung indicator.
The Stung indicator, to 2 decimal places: 3.13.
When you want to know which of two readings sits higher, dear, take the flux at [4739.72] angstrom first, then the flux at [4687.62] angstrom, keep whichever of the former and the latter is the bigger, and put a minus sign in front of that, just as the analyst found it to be -11.7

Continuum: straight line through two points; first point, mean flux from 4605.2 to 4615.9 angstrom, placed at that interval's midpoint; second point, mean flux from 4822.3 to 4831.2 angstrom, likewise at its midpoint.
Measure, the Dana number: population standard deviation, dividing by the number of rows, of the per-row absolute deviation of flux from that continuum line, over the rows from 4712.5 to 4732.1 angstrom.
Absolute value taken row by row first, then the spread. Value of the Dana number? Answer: 0.3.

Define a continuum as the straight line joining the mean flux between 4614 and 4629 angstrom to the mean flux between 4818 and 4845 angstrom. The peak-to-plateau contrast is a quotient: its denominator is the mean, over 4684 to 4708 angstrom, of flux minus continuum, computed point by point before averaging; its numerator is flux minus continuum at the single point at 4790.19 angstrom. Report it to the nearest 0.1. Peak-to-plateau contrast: 1.6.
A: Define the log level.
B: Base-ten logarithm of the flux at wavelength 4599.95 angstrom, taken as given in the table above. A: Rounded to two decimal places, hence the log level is 0.98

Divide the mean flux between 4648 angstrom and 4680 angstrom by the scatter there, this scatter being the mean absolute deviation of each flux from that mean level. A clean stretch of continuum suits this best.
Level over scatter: 12.2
